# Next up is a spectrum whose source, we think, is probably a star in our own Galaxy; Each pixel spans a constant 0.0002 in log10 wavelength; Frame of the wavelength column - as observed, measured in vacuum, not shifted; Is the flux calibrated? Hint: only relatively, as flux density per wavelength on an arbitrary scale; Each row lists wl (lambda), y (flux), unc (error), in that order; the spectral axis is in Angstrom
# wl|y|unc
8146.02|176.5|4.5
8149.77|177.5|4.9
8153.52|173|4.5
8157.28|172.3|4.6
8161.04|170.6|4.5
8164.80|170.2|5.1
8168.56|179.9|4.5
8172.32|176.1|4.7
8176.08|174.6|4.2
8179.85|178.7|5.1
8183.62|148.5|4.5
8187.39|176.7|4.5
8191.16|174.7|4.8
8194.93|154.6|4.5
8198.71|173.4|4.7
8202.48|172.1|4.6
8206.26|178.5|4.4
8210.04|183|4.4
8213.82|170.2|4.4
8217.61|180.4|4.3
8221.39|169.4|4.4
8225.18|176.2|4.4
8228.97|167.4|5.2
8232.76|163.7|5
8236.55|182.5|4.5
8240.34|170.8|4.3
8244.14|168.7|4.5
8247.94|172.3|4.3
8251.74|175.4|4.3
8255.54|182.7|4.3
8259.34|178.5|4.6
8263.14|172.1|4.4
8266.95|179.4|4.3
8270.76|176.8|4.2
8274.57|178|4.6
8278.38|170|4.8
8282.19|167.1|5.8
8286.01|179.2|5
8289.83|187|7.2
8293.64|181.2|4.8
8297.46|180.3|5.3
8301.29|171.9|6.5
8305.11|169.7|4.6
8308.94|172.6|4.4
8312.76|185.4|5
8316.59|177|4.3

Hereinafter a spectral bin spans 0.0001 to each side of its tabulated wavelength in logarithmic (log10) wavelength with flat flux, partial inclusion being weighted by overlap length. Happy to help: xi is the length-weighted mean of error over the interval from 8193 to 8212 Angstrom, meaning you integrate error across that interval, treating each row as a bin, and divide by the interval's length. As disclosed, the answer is 4.52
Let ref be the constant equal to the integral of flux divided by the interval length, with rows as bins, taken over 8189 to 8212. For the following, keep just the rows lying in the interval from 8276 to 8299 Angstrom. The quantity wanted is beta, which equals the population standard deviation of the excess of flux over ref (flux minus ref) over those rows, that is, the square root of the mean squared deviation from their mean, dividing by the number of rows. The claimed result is 6.8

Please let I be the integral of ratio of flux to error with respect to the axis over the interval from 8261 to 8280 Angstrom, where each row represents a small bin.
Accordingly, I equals 750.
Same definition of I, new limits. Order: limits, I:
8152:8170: 672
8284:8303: 609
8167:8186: 711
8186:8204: 662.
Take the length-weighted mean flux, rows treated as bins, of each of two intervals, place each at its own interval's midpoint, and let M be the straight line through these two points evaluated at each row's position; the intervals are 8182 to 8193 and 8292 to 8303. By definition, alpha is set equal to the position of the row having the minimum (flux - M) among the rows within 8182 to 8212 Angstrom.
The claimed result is 8183.62 Angstrom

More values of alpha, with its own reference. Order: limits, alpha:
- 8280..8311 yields 8282.19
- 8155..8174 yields 8164.80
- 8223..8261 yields 8232.76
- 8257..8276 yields 8263.14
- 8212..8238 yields 8232.76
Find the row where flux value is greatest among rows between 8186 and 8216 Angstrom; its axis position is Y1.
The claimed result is 8210.04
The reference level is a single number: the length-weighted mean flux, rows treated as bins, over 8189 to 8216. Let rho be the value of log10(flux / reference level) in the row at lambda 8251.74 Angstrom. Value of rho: 0.007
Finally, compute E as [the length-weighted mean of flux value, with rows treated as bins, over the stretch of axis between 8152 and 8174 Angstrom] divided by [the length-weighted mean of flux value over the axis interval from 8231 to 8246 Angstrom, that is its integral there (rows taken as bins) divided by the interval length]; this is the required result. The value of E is 1.01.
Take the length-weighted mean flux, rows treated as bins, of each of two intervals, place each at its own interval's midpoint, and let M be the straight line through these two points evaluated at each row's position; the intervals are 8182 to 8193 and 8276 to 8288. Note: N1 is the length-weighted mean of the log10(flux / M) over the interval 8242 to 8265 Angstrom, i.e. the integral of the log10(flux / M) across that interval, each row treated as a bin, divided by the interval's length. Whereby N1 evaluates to 0.0103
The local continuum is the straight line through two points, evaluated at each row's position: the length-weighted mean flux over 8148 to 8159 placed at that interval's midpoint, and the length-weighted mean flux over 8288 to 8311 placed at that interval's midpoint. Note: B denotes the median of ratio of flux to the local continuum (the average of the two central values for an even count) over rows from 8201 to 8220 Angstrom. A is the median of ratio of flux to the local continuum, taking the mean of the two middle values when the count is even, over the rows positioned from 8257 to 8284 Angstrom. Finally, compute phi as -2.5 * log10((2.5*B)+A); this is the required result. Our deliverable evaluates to -1.37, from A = 1.00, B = 1.02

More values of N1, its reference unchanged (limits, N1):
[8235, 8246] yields 0.0091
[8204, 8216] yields 0.0220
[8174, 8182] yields 0.0231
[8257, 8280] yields 0.0109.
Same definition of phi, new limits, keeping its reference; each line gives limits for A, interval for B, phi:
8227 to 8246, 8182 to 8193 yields -1.35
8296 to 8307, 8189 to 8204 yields -1.34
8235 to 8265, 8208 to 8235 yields -1.33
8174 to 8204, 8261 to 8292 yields -1.36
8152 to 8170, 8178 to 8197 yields -1.36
